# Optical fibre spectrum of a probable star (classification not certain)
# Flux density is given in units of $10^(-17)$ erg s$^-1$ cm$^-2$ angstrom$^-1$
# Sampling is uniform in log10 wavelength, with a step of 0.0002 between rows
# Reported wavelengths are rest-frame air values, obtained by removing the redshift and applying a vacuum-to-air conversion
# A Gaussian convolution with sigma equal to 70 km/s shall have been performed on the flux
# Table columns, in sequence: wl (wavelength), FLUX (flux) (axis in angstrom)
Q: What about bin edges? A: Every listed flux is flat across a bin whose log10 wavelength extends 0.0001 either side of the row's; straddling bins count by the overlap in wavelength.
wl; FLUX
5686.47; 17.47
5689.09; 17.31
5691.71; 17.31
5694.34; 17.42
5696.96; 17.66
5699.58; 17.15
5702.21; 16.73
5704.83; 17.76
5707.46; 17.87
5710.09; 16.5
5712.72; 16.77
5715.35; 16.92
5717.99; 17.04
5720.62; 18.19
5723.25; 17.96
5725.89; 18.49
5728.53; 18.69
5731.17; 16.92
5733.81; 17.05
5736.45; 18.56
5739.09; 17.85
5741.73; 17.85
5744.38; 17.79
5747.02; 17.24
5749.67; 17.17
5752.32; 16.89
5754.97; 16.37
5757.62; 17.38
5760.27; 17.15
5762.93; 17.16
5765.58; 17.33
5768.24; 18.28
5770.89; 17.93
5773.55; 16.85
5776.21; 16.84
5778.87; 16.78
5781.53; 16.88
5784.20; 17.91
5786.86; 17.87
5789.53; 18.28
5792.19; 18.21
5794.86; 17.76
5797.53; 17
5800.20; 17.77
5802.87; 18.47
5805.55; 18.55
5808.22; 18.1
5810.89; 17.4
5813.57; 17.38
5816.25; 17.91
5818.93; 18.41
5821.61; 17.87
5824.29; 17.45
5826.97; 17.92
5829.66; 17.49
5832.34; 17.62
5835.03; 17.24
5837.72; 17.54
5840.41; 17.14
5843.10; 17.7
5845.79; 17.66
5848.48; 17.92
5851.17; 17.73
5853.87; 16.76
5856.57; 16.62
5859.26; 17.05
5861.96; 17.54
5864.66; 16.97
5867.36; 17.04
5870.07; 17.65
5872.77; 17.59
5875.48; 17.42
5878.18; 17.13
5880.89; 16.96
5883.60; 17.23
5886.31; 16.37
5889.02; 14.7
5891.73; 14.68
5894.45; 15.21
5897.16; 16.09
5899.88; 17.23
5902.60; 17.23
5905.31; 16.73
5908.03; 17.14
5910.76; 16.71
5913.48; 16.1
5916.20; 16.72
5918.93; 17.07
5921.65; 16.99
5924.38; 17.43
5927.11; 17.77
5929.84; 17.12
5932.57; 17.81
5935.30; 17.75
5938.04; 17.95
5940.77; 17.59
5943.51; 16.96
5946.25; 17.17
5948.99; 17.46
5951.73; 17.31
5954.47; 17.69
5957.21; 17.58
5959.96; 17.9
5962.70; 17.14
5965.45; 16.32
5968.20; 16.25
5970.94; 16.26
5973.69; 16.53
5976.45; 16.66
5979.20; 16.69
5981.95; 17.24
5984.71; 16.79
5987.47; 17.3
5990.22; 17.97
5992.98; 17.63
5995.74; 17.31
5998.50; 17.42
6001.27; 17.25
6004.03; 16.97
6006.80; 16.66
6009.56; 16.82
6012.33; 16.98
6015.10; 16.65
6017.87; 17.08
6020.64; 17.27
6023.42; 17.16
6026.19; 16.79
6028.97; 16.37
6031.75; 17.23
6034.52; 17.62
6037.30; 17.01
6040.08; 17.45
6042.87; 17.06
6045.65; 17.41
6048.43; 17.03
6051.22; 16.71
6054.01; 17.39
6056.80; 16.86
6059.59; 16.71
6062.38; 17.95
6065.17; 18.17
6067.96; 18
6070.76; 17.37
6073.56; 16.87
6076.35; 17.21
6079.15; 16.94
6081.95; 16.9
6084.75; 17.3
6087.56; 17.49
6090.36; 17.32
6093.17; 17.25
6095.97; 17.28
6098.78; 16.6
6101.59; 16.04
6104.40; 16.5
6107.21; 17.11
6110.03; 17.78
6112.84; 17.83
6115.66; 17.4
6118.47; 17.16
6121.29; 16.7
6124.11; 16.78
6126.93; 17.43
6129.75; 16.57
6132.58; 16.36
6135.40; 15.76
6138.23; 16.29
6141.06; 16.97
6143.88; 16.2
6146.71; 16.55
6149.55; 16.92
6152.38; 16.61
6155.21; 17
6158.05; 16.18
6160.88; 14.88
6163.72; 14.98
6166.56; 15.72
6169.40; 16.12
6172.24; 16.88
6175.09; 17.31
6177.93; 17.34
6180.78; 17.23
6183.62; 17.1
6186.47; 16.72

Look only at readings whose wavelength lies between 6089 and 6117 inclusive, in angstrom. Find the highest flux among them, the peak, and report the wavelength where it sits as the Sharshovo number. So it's 6112.84 angstrom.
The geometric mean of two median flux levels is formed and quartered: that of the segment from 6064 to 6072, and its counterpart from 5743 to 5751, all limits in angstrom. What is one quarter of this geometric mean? 4.40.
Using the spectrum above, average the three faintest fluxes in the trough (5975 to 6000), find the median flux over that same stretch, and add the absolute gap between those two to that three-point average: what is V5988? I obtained 17.3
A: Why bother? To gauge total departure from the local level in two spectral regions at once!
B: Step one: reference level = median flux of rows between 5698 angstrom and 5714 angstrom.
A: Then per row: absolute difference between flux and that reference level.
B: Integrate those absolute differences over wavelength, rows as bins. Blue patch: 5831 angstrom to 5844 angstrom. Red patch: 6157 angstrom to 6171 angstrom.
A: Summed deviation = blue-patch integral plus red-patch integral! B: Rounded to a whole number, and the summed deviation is 26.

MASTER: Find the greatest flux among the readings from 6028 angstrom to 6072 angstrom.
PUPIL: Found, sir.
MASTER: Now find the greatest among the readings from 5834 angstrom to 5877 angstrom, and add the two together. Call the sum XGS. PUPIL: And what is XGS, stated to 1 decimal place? 36.1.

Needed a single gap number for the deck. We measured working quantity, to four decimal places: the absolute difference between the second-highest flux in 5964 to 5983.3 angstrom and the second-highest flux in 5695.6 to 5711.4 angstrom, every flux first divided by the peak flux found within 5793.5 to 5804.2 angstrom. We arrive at 0.0579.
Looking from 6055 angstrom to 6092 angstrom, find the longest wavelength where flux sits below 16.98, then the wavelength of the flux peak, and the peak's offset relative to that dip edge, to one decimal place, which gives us -16.8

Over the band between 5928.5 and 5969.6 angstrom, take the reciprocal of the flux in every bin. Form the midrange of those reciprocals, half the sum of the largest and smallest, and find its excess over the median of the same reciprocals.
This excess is 0.0014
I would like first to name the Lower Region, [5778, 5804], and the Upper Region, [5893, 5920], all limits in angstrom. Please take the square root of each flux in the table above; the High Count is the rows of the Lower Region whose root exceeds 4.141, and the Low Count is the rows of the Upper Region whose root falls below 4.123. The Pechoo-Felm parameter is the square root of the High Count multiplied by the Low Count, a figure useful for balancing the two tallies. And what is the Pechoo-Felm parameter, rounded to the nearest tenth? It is 6.5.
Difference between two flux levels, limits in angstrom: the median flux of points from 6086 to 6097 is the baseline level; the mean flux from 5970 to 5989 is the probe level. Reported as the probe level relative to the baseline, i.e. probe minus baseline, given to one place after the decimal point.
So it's -0.5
